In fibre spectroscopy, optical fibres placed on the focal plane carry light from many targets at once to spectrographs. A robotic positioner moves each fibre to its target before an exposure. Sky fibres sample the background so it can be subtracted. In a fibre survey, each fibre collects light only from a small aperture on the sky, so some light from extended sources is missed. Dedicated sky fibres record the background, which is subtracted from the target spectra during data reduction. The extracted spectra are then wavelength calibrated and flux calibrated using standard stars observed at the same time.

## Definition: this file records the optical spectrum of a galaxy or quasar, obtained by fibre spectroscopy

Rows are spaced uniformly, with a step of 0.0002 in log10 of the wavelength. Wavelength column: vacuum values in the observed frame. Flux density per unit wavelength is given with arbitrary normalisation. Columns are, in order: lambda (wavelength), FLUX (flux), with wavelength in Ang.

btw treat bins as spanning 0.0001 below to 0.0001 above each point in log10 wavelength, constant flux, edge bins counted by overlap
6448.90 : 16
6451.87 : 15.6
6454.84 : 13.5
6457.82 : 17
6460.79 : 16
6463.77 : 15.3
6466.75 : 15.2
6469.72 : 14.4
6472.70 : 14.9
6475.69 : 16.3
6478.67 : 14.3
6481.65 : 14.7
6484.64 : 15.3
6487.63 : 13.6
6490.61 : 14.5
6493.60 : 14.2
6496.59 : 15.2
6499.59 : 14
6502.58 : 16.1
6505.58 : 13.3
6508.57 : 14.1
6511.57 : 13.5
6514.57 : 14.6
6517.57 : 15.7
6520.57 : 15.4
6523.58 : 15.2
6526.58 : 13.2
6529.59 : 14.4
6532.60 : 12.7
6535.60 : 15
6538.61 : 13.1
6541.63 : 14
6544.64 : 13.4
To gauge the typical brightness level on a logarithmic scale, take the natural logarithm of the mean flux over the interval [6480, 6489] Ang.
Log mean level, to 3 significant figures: 2.68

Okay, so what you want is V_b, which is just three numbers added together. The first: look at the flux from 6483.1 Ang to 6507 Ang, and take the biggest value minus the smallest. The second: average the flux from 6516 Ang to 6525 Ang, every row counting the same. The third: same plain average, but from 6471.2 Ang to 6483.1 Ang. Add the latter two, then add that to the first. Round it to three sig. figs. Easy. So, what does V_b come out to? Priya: 33.3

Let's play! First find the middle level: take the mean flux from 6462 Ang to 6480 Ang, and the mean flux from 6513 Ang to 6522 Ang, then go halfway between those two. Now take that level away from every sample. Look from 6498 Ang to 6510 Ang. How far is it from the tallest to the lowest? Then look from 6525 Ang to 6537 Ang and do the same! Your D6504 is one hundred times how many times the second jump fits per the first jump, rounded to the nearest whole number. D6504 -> 82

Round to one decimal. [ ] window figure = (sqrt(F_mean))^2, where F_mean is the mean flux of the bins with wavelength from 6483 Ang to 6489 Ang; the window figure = 14.5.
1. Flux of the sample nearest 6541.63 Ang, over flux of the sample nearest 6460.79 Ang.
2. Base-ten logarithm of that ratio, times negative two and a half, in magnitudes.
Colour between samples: 0.14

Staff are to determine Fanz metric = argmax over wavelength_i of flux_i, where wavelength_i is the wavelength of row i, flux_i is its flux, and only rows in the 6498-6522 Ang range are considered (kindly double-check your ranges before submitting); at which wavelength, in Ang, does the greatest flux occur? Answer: 6502.58 Ang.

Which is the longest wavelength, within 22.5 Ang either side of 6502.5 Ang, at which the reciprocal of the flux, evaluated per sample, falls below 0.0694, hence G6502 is 6523.58 Ang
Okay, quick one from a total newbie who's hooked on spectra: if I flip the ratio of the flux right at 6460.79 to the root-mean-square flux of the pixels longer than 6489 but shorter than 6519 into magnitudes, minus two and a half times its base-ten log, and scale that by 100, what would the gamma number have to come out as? -10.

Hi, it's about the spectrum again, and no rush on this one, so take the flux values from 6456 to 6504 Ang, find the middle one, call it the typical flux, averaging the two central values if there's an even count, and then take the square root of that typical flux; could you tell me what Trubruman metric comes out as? 3.88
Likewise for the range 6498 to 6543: 3.75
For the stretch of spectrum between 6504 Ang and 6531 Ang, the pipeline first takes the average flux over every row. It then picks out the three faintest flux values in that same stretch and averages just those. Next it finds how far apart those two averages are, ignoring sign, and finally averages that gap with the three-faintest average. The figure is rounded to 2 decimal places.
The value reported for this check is 7.19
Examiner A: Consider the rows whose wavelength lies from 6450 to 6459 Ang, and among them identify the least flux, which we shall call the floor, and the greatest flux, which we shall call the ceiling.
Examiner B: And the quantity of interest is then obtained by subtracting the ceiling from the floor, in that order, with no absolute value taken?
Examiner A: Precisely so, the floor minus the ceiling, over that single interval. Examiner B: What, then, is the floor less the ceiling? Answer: -3.5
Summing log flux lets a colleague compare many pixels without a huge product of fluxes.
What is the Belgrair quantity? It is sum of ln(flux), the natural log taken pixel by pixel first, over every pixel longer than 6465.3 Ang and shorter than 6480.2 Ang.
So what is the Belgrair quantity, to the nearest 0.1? 13.5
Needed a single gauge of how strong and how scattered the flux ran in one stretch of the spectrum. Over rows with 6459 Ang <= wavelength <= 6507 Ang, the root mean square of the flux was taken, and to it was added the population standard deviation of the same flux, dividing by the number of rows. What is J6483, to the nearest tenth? 15.7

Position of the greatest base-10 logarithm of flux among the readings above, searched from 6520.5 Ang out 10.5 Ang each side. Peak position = 6517.57 Ang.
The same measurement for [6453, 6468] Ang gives 6457.82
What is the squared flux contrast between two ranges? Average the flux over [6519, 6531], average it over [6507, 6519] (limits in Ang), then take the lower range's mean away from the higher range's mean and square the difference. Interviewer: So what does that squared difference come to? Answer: 0.01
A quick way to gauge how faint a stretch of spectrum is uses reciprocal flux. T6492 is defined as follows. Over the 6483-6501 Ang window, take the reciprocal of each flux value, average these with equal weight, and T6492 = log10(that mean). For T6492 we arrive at -1.16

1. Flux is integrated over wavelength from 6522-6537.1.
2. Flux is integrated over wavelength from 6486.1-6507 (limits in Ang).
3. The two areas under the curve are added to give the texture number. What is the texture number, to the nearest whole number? 514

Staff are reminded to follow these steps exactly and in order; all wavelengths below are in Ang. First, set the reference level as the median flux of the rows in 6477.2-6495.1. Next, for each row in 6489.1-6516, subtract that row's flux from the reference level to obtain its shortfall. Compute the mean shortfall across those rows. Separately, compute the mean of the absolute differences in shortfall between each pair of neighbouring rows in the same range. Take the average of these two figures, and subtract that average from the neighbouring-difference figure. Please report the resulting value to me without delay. 0.61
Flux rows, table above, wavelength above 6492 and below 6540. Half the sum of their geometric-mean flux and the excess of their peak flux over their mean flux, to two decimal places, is 8.03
